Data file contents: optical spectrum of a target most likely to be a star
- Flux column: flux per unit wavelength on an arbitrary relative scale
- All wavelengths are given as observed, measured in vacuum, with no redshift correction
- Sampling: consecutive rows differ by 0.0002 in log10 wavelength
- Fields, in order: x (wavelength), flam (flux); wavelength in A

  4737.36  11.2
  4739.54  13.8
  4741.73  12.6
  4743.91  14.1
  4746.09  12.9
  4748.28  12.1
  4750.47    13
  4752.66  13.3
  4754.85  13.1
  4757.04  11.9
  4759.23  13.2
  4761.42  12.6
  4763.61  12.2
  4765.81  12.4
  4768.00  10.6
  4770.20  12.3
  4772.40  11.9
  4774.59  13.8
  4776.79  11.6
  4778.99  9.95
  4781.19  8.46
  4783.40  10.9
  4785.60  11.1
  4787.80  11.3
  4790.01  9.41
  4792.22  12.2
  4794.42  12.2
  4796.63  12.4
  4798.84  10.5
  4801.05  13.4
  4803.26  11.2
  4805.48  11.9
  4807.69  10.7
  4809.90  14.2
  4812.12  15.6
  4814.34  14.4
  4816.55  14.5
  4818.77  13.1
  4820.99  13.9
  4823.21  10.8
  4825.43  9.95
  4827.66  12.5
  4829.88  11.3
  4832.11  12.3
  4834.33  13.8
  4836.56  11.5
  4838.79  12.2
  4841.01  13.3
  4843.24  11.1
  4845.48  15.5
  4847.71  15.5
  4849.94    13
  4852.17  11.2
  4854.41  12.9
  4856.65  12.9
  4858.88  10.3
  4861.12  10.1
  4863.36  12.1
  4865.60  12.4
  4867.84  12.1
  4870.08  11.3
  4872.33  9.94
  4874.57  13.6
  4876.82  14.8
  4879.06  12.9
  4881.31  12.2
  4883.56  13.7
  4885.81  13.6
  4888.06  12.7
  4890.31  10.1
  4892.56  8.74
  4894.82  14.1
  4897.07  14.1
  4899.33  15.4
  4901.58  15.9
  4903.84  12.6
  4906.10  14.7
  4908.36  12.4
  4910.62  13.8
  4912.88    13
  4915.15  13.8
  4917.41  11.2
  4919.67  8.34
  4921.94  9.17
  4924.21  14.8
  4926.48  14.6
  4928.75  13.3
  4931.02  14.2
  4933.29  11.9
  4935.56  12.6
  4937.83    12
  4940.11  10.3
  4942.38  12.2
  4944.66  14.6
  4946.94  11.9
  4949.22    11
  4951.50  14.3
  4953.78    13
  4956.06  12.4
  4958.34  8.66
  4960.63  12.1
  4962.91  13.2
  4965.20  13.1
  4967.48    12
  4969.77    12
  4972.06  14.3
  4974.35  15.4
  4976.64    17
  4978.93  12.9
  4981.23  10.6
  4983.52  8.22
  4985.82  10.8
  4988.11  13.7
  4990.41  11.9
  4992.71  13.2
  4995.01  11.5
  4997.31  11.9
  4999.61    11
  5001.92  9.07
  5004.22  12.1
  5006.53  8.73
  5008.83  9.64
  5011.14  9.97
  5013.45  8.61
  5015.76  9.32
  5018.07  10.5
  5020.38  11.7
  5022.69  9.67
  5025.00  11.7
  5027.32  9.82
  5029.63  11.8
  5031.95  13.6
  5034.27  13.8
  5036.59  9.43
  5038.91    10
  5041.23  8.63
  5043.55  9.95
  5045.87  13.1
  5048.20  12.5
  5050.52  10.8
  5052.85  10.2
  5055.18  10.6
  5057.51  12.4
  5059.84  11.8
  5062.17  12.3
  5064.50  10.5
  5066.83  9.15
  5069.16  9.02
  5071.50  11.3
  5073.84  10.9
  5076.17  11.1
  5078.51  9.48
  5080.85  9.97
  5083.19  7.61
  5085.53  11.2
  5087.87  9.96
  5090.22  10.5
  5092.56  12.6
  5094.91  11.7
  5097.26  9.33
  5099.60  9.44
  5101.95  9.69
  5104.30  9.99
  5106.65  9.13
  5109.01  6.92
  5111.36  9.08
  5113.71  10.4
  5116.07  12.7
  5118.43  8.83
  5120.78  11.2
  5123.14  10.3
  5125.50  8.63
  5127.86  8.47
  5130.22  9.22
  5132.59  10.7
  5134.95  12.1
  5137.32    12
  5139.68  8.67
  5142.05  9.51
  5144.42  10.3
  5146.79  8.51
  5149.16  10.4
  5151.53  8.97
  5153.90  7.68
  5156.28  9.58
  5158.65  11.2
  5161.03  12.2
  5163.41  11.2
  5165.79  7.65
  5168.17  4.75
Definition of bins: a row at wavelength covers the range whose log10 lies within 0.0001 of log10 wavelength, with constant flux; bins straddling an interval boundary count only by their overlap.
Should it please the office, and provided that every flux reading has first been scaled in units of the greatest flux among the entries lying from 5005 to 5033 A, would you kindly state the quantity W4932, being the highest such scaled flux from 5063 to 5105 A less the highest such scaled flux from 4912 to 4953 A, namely -0.16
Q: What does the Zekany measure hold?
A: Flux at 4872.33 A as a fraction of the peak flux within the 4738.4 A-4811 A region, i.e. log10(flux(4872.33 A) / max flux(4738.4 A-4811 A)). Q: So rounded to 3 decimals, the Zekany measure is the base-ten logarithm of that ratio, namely -0.155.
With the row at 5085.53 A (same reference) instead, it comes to -0.103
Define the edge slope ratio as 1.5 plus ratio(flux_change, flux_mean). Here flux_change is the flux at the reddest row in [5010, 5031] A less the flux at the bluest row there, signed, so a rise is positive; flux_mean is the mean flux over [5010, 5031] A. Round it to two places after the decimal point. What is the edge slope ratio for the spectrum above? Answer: 1.68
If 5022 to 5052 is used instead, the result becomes 1.60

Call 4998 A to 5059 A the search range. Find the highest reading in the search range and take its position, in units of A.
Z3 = 5034.27 A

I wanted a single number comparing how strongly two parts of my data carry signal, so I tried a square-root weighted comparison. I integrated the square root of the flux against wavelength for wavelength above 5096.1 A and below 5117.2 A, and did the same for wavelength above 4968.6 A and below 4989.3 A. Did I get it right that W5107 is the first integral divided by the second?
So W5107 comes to 0.89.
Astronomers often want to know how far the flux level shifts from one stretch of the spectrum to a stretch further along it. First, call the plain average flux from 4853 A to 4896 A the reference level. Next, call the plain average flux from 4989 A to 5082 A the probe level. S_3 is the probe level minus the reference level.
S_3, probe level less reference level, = -1.3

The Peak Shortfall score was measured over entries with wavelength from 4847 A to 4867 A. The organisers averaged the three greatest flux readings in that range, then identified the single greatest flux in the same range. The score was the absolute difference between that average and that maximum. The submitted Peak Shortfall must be 1.70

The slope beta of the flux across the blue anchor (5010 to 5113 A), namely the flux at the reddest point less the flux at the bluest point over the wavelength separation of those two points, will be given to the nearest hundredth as -0.01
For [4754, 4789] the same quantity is -0.05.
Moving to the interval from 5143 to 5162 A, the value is 0.11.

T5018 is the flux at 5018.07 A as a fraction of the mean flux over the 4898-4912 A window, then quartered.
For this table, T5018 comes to 0.19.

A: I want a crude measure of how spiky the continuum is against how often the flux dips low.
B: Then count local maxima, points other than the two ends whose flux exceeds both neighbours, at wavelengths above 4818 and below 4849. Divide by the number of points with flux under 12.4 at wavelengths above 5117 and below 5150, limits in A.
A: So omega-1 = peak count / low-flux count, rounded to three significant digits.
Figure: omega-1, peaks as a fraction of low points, 0.286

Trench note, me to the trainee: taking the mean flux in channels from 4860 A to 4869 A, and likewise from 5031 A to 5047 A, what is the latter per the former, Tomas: 0.96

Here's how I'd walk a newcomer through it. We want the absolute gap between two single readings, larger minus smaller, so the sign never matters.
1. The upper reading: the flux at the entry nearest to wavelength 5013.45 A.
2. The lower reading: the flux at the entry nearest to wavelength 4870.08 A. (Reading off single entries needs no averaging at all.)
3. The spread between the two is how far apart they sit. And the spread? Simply 2.7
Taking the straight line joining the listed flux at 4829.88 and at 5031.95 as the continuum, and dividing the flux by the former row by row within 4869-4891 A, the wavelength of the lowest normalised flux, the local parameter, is 4890.31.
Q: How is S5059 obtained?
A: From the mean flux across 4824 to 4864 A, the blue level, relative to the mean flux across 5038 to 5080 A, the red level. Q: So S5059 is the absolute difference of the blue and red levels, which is 1.5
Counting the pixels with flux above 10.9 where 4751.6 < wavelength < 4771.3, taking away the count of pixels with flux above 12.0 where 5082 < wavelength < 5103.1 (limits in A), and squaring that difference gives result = 49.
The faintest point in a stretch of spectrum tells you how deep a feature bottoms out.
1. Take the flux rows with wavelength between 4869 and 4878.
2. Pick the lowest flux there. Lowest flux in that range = 9.94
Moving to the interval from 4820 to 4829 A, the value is 9.95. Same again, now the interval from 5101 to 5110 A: 6.92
